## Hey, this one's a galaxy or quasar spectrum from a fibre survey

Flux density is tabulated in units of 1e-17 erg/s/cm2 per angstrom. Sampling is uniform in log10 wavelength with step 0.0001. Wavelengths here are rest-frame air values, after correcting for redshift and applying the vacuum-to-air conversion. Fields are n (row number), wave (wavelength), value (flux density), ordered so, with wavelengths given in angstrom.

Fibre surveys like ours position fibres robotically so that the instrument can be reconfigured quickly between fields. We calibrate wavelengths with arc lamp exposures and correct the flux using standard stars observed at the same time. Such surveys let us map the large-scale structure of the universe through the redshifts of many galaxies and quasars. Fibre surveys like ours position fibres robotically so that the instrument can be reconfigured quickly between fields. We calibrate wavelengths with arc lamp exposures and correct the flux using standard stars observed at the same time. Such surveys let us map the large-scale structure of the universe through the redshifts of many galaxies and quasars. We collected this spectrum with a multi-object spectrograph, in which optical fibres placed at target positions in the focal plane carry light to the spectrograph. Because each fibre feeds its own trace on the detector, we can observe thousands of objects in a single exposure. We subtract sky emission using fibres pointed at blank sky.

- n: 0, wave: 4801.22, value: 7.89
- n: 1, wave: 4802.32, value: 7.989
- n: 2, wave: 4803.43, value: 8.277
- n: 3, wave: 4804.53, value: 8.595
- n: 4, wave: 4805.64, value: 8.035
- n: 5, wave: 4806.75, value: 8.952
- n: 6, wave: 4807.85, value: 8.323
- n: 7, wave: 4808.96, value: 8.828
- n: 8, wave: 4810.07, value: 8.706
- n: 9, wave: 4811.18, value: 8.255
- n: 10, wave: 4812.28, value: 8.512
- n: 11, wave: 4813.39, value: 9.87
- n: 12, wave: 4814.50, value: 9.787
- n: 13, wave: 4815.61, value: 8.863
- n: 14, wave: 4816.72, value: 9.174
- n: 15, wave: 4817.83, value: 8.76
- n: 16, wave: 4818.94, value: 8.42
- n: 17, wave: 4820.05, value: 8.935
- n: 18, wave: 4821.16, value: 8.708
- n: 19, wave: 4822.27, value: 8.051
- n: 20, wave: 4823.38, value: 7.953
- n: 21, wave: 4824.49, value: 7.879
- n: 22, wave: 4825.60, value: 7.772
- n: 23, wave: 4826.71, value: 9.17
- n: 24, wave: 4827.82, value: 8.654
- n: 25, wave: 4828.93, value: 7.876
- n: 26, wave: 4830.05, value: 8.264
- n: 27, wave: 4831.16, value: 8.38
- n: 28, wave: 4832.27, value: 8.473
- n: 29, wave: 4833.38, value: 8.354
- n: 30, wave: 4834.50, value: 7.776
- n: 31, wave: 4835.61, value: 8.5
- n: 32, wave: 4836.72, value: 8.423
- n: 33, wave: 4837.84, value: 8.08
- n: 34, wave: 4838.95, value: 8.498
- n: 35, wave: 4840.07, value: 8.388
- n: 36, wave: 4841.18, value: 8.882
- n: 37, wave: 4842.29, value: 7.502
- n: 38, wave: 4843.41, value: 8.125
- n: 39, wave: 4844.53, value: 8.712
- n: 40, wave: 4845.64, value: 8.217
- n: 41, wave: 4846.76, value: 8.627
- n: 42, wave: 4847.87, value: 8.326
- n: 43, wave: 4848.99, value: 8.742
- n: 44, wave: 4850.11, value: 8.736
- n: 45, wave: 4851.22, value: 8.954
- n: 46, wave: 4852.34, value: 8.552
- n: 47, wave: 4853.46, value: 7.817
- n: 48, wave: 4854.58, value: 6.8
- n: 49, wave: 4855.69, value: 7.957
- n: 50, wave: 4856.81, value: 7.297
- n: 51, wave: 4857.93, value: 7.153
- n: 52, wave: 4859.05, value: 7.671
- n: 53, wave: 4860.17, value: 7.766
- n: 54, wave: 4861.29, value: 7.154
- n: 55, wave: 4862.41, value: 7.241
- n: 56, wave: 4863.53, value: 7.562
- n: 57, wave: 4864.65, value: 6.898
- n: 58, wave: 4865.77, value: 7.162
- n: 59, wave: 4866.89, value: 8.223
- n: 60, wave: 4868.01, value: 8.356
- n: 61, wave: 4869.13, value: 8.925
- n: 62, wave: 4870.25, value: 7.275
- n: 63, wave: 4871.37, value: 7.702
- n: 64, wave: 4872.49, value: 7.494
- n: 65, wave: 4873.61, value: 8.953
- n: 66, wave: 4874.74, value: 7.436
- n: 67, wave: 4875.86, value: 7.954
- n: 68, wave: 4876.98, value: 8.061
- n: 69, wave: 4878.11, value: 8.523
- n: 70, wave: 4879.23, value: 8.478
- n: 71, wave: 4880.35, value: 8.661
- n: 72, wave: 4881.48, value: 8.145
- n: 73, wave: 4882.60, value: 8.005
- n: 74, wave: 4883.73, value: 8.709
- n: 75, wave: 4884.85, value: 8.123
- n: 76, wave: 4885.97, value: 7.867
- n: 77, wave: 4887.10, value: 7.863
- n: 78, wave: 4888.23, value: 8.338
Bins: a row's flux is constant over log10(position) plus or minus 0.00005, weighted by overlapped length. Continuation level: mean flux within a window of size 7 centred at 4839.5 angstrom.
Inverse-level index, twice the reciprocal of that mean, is 0.241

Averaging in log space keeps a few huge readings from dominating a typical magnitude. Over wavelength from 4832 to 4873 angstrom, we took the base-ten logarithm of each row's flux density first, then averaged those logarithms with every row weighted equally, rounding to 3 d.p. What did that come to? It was 0.902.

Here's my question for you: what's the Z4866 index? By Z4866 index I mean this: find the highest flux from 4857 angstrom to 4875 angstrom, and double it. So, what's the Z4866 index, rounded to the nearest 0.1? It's 17.9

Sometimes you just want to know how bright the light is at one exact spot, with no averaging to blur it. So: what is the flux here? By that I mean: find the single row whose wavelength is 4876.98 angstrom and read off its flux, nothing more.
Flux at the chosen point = 8.061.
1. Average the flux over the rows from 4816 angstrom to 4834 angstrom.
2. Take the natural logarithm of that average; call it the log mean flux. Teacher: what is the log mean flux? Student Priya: 2.13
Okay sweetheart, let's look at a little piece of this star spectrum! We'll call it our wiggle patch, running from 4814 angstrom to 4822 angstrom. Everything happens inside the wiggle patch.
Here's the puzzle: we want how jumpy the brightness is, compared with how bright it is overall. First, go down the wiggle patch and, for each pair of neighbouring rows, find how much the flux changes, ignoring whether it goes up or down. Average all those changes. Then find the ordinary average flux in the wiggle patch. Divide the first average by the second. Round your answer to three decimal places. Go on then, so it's 0.051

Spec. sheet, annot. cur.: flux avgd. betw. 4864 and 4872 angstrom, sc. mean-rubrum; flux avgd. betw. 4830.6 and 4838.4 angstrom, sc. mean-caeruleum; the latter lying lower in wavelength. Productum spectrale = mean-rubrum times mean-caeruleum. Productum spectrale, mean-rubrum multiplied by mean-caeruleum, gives 65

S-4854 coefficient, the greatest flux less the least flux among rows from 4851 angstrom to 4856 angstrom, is 2.2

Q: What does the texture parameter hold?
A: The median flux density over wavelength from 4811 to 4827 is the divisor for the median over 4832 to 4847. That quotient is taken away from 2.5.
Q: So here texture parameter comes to 1.53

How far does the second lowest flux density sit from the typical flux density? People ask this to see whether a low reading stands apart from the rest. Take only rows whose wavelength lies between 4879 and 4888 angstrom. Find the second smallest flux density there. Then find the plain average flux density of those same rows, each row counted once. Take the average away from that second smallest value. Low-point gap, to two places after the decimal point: -0.36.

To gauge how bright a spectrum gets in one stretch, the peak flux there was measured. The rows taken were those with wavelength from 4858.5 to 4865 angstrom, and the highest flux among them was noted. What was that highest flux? 7.766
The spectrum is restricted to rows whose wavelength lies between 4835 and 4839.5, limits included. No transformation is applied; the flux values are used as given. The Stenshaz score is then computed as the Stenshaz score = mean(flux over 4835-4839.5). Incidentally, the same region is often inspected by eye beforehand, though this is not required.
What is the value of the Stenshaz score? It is 8.4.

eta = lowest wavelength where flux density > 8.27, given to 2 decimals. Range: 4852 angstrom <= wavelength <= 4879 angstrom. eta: 4852.34 angstrom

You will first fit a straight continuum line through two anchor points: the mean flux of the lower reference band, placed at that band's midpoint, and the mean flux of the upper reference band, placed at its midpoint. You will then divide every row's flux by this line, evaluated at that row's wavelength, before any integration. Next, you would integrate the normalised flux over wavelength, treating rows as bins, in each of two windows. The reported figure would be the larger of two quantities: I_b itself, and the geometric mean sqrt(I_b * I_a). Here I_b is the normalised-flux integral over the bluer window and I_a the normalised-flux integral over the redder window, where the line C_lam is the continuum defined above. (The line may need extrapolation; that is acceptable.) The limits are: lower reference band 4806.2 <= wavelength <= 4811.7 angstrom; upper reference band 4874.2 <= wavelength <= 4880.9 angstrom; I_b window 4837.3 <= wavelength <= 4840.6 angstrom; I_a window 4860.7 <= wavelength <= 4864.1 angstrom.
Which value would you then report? 3.3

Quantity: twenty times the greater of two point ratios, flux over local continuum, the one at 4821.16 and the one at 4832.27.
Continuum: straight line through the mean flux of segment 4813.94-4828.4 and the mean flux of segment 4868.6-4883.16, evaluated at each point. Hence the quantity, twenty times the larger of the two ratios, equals 20.2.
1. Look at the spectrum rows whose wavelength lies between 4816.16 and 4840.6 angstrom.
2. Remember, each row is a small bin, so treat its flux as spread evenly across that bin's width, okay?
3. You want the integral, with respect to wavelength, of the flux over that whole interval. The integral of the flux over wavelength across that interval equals 205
